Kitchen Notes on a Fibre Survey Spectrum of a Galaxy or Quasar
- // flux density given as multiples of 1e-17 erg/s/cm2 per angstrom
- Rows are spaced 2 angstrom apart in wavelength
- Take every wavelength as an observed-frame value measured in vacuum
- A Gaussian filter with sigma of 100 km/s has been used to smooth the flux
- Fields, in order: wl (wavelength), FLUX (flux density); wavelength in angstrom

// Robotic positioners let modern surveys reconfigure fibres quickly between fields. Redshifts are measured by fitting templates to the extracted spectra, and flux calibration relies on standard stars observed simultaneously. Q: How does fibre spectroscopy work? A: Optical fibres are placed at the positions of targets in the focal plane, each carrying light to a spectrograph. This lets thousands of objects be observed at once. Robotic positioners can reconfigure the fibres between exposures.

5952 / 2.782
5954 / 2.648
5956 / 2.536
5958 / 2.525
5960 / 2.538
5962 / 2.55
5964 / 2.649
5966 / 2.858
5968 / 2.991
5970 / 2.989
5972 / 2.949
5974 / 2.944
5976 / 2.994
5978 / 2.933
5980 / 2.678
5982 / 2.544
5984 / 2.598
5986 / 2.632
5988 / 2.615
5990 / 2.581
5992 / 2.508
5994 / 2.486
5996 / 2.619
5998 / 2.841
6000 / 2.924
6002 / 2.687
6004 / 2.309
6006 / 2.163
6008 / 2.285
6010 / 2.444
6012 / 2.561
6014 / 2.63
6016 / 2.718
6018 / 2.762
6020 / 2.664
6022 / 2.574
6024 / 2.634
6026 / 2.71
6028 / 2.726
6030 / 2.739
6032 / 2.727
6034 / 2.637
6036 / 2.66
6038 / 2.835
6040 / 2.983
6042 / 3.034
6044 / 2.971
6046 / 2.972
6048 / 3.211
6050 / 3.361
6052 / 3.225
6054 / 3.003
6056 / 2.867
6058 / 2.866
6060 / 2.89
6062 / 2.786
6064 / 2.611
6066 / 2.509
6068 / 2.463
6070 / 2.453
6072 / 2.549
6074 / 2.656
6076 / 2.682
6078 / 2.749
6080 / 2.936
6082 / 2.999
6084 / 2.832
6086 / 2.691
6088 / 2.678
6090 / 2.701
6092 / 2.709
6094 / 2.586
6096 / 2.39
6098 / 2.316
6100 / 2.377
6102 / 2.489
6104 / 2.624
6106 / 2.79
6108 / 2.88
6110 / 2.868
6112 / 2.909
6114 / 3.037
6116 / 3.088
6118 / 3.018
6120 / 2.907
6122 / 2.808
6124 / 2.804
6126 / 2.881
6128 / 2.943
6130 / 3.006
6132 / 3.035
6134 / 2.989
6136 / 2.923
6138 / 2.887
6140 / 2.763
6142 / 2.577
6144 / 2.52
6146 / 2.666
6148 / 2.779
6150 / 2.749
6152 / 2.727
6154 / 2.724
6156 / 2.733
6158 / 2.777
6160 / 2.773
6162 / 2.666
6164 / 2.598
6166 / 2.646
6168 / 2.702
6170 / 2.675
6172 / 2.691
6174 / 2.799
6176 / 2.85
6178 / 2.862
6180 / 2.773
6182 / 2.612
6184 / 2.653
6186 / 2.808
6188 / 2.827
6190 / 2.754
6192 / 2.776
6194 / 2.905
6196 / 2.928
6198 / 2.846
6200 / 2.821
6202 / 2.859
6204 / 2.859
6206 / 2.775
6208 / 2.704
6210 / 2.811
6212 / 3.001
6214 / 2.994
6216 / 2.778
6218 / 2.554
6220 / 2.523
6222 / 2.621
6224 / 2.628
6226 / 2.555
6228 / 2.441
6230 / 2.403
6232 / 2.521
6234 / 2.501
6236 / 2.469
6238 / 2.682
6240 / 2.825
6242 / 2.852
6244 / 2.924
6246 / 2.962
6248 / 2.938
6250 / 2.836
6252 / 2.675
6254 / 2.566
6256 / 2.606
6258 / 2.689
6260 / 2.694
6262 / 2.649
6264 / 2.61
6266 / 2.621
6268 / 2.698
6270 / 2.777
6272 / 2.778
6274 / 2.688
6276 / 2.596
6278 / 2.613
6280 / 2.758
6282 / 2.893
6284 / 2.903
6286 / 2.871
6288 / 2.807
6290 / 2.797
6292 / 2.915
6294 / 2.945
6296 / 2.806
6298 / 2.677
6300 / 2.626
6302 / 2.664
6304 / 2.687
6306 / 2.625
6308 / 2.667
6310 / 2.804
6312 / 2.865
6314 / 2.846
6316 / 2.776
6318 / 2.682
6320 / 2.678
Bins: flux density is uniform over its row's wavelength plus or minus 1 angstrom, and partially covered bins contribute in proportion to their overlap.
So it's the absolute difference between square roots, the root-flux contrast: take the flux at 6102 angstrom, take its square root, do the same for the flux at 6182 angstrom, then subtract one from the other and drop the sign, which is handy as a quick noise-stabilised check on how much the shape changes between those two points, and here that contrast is 0.039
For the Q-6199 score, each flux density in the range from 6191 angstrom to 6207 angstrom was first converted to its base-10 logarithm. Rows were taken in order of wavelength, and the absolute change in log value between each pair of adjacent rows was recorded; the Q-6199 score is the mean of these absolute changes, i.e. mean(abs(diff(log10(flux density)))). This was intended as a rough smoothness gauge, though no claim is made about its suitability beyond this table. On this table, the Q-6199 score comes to 0.008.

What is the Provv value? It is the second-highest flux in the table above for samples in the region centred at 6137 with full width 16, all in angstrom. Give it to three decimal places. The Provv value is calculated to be 3.006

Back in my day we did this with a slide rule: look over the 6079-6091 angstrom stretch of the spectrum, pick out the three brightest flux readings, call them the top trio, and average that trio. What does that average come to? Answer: 2.92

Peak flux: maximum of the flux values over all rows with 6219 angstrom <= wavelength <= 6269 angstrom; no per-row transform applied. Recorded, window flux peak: 2.962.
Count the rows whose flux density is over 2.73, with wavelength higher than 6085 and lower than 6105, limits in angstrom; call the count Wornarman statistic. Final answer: 0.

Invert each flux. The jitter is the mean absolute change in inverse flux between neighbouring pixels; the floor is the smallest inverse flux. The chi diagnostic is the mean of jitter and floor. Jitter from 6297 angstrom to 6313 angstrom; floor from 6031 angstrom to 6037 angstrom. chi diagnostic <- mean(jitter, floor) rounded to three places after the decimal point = 0.187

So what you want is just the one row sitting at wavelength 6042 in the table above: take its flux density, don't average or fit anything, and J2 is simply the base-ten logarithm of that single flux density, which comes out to 0.48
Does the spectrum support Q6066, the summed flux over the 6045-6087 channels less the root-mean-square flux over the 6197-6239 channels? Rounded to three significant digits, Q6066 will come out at 56.6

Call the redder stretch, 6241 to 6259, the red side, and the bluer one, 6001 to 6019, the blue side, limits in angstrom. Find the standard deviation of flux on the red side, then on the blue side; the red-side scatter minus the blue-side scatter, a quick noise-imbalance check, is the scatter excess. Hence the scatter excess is -0.06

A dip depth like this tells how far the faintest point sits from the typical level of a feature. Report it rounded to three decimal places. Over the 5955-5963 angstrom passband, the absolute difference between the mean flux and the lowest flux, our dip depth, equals 0.012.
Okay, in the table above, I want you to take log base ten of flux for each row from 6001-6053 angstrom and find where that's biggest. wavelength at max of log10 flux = 6050 angstrom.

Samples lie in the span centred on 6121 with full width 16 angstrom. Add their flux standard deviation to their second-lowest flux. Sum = 2.91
